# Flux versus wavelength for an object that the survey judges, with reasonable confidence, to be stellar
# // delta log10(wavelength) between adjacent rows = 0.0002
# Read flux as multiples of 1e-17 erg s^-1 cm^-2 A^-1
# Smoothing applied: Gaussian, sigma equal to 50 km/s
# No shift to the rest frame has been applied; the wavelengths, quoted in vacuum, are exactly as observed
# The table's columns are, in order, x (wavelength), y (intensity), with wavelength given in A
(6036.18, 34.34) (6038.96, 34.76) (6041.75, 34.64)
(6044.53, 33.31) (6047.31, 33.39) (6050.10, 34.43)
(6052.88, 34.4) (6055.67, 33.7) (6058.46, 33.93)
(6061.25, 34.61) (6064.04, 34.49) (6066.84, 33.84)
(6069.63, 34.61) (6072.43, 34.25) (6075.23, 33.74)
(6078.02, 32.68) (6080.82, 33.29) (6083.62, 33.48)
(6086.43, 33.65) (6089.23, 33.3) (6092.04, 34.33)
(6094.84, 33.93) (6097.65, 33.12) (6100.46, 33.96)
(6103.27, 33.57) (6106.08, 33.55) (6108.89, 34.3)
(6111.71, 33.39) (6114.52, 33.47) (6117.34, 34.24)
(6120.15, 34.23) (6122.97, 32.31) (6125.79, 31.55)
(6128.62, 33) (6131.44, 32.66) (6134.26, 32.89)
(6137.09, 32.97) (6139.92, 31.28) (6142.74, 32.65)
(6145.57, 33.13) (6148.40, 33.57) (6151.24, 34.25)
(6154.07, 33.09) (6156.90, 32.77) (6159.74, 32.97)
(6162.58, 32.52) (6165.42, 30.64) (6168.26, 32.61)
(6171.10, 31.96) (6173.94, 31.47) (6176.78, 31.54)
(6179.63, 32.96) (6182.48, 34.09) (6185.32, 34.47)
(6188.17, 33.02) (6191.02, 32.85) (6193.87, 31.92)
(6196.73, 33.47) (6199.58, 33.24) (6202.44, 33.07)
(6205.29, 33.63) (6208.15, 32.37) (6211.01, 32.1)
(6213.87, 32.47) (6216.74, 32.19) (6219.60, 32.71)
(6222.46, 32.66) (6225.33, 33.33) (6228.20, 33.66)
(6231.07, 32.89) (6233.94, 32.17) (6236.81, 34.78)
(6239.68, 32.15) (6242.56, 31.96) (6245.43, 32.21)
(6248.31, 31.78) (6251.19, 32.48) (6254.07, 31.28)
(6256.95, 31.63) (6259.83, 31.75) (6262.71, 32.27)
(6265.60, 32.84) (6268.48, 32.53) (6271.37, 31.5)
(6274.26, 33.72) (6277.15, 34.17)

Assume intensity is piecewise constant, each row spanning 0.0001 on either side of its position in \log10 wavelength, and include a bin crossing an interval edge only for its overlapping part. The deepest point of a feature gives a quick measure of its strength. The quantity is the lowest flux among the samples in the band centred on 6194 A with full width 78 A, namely 30.64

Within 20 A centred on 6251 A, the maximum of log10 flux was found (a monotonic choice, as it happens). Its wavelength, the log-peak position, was 6251.19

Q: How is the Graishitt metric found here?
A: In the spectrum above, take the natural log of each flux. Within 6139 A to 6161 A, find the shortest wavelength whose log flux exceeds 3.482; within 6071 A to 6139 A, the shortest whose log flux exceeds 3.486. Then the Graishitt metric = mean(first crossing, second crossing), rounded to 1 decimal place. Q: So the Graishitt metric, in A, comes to 6107.6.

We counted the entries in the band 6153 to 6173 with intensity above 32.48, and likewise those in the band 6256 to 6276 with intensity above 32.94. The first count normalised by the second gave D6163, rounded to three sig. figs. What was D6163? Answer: 5.00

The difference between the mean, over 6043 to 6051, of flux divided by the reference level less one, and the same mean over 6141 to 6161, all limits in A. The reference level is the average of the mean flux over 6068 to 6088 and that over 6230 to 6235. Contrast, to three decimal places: 0.015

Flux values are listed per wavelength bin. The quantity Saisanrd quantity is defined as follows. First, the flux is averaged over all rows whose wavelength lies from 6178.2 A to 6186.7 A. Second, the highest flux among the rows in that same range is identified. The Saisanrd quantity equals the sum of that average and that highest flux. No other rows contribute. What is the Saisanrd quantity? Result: 68.3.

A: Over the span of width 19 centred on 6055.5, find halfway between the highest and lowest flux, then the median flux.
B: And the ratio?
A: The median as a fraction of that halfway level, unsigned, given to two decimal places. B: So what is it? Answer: 1.01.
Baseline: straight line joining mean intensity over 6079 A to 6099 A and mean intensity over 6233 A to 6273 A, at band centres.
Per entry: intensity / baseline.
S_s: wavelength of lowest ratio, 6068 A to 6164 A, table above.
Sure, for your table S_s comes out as 6139.92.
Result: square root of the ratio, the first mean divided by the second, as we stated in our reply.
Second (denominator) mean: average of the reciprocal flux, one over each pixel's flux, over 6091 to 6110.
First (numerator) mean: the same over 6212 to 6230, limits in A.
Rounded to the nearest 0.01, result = 1.01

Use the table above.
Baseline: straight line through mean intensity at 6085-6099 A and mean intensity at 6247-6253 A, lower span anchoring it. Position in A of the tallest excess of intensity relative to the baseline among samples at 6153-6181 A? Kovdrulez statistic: 6179.63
